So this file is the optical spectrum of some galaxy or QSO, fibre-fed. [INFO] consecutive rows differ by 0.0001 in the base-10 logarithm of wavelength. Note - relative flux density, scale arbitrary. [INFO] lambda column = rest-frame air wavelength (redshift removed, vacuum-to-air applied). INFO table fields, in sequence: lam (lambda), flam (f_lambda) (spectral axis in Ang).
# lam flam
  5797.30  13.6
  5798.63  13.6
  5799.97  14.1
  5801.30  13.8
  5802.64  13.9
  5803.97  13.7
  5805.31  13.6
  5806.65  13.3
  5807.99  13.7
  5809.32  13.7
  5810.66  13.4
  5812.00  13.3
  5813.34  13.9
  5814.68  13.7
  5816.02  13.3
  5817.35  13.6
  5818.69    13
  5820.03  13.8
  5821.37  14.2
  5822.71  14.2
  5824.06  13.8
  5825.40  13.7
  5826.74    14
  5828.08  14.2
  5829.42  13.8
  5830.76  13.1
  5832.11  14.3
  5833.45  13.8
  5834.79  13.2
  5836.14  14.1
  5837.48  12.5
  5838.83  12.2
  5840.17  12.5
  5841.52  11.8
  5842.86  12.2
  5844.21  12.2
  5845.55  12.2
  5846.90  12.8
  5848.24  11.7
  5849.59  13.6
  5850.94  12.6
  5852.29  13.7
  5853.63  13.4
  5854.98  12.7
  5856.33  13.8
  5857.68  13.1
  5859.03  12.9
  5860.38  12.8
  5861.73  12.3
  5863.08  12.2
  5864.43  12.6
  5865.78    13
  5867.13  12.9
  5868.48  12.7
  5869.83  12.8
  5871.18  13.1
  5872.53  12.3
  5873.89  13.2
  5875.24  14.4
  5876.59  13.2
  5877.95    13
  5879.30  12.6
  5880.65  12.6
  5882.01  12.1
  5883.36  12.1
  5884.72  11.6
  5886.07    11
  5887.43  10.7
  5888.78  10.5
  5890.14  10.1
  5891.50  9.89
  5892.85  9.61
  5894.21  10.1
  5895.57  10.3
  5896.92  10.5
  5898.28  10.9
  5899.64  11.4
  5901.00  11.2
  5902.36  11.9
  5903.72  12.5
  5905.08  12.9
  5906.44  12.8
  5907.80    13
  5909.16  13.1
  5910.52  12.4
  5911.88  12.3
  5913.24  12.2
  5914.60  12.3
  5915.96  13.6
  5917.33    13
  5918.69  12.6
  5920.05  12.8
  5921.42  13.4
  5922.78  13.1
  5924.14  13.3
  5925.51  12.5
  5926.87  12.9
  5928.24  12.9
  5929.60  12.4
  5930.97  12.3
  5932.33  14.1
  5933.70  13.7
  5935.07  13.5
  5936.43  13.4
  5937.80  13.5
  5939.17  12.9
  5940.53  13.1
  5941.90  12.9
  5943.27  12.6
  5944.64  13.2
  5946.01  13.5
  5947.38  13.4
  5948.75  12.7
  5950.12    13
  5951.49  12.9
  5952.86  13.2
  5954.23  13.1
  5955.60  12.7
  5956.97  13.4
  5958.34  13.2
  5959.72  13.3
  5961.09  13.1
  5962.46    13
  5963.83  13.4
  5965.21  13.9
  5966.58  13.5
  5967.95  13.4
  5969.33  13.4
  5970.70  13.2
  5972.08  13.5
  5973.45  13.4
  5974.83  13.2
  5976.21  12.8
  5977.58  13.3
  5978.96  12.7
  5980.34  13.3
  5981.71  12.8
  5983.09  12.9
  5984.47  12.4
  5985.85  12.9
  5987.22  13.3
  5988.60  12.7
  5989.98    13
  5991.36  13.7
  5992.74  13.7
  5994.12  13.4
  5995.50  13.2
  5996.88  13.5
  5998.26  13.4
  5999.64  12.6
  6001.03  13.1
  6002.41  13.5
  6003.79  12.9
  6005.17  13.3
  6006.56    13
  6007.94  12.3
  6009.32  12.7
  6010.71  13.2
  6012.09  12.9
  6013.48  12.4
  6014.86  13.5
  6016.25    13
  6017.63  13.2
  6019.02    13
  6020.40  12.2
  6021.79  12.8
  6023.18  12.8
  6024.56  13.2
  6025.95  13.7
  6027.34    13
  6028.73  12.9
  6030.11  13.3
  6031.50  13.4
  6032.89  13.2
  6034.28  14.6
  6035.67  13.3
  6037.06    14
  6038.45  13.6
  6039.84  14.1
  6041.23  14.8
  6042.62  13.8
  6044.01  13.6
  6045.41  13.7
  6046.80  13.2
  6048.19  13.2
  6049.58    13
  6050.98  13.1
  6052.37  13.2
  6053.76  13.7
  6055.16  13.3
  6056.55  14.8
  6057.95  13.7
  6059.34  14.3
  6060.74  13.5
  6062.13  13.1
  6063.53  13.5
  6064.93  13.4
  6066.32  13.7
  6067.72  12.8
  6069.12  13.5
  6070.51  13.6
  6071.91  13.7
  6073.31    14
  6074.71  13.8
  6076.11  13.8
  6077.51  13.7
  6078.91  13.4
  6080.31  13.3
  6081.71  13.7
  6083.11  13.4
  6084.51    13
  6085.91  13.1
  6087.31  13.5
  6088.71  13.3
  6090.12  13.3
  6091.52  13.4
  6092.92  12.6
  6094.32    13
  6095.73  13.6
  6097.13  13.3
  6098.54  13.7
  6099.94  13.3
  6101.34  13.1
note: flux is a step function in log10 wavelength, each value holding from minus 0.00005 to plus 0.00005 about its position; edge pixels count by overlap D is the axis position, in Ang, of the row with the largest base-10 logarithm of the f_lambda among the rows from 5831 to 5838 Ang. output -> 5832.11 Ang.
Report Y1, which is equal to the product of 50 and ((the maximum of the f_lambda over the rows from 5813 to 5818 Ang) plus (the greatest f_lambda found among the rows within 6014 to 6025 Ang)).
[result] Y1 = 1370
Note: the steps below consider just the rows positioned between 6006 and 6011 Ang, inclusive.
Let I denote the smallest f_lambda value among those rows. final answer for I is 12.3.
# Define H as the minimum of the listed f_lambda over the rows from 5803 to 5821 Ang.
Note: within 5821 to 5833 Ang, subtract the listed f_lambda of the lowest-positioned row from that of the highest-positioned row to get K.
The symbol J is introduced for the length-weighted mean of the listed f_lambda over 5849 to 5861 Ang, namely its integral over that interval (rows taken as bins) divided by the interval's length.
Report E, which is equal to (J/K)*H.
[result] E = 1712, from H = 13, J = 13.2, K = 0.1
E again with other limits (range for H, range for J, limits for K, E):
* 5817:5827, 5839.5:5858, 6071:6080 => -552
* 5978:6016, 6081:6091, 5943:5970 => 205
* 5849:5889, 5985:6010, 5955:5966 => 115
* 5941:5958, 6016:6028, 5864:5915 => -546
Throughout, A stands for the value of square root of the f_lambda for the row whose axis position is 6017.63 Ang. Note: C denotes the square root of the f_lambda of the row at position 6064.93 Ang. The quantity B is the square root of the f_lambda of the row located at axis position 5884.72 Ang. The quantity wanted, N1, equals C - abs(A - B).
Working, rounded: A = 3.63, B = 3.41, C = 3.66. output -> 3.43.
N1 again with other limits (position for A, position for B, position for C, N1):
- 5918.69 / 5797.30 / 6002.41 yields 3.54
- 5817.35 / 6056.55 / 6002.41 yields 3.51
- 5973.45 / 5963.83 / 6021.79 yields 3.58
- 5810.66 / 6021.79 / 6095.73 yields 3.60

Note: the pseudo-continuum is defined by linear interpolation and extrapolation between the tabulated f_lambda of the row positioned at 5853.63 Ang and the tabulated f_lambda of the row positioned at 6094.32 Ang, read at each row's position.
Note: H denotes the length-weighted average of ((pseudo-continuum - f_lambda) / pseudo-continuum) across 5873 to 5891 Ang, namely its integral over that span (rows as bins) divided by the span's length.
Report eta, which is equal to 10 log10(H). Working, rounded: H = 0.097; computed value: -10.2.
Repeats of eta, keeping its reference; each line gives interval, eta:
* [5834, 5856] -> -13.0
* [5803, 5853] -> -20.1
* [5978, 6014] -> -20.1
